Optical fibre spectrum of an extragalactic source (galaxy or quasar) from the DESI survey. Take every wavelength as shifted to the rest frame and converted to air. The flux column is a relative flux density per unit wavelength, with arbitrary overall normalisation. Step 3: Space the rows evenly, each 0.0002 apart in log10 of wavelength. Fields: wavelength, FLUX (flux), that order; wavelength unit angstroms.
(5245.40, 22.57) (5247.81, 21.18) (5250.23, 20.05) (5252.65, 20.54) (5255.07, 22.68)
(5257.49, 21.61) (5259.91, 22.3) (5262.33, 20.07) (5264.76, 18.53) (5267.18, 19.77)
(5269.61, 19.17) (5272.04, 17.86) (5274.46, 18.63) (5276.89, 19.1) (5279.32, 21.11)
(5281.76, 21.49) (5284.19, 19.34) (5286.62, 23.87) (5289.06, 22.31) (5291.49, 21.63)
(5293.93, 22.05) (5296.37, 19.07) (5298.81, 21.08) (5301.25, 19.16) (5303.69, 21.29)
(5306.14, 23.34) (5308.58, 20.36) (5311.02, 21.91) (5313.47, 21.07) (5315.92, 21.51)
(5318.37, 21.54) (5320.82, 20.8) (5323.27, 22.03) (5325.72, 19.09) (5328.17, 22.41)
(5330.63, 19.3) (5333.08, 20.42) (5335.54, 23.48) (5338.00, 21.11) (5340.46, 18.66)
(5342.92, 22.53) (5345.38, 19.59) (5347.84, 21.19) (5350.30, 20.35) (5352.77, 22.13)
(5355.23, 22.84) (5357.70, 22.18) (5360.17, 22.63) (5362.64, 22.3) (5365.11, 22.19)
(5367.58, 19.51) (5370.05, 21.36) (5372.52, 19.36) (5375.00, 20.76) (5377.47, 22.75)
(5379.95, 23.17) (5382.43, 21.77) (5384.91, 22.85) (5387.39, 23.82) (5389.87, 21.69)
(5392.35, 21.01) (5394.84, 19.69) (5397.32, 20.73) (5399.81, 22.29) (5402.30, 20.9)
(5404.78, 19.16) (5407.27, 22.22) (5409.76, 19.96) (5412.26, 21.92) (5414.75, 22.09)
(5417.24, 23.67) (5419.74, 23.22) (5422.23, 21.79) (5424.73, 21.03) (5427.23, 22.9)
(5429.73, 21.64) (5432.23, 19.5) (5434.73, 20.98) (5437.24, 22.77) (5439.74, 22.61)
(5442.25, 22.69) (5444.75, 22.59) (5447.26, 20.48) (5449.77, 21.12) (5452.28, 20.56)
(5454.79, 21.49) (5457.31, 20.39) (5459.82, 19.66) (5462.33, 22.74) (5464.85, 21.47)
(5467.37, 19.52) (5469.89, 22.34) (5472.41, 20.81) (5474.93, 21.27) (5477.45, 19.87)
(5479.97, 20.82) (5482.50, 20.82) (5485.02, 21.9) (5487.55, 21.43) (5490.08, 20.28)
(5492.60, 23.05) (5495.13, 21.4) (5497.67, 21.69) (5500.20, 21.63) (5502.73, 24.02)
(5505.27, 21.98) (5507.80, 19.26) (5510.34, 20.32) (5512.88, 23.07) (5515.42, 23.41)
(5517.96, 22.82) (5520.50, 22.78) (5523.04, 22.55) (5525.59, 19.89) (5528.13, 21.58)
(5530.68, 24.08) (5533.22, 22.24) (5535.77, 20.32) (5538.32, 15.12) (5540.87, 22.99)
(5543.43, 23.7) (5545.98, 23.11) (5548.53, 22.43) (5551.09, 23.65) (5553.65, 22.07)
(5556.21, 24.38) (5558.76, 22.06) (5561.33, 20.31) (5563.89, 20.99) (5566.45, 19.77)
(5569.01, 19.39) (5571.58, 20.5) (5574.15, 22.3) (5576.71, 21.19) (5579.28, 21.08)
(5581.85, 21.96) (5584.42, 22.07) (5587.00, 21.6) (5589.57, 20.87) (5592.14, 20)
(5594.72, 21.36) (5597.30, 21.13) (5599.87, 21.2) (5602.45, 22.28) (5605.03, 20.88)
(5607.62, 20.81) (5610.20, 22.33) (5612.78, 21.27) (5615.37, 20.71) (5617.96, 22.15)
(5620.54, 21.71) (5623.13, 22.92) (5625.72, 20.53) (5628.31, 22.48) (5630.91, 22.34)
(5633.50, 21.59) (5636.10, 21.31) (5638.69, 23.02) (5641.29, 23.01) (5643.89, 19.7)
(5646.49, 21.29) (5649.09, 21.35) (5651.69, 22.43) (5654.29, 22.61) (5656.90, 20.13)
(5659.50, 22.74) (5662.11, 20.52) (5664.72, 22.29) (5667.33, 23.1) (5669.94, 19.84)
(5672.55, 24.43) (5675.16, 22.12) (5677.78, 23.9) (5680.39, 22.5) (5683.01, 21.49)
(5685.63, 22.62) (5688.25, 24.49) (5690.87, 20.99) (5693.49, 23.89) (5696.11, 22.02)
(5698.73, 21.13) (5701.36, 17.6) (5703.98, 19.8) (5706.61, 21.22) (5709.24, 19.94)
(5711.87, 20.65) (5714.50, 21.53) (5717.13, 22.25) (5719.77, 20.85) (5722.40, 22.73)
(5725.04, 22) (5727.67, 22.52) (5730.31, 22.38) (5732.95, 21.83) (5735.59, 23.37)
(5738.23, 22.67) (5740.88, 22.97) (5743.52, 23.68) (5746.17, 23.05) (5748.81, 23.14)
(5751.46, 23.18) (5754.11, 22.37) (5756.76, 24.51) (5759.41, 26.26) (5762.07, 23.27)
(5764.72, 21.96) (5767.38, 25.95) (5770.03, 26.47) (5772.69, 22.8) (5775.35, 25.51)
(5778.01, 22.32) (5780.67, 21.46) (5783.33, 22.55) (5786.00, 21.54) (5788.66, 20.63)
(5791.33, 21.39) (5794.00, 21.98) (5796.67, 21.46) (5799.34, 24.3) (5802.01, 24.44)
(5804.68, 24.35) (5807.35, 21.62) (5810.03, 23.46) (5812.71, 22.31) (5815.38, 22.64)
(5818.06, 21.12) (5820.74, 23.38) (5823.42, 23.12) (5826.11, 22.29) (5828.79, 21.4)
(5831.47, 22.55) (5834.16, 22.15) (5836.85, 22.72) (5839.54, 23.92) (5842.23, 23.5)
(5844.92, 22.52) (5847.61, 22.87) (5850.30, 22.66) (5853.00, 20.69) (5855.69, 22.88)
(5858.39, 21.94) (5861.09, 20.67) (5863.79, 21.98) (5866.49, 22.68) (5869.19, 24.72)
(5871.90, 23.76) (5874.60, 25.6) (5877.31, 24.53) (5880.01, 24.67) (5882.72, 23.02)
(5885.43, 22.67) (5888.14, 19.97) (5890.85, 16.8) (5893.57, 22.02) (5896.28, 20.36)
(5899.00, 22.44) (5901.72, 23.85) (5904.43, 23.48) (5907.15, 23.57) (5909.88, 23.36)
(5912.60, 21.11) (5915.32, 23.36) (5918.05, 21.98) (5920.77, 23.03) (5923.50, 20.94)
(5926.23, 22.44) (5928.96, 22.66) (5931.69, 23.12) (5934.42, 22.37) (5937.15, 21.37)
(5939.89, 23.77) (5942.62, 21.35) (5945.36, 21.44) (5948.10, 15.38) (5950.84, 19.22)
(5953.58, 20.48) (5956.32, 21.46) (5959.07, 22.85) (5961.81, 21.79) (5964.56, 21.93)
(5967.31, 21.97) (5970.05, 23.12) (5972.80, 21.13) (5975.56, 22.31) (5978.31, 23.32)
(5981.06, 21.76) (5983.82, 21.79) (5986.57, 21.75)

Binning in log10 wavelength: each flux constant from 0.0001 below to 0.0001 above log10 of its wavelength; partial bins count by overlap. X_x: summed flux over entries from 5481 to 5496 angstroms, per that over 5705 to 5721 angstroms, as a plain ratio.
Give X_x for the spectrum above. 1.02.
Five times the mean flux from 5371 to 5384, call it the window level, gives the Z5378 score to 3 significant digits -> 108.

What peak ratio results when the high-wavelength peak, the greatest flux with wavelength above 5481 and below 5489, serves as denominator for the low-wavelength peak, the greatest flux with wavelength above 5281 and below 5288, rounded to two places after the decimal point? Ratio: 1.09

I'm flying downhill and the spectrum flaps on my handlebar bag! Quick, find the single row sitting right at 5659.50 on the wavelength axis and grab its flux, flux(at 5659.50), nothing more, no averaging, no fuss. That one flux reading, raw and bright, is 22.74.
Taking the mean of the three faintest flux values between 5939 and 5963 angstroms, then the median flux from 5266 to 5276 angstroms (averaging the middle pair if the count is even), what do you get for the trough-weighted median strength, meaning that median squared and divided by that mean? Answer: 19.5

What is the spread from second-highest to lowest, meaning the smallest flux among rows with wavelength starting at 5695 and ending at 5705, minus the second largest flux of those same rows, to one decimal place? -3.5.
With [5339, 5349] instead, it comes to -2.5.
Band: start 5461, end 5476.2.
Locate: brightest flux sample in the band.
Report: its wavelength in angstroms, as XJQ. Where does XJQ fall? 5462.33 angstroms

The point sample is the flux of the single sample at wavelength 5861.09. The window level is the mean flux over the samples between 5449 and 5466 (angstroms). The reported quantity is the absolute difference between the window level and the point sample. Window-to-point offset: 0.4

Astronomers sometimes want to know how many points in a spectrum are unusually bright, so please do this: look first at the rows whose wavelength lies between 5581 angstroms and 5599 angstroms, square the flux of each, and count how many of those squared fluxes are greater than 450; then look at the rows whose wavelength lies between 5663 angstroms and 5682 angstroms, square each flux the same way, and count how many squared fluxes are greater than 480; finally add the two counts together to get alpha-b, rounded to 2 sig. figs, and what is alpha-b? 10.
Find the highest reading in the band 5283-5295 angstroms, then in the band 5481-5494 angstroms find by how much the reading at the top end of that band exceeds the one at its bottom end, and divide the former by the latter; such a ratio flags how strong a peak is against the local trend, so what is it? 11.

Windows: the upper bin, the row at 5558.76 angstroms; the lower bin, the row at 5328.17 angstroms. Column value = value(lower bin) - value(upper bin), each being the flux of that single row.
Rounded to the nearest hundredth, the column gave 0.35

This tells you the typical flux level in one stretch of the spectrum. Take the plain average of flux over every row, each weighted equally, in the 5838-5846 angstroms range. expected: 23.3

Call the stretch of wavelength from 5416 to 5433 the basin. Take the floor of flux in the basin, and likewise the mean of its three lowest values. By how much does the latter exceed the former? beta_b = 1.2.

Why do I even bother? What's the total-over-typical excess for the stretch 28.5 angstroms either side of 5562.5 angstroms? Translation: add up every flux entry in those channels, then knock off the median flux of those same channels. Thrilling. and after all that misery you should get 450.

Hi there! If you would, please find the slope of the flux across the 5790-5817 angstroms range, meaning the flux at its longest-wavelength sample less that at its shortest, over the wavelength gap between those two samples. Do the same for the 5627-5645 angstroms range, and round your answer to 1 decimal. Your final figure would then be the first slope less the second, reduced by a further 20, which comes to -19.8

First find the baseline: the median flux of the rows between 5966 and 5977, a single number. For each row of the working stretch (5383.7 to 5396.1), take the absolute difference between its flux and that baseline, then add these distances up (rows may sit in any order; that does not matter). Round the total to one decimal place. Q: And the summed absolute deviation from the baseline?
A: 6.4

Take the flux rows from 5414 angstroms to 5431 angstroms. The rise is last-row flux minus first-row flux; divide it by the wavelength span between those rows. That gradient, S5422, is -0.03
